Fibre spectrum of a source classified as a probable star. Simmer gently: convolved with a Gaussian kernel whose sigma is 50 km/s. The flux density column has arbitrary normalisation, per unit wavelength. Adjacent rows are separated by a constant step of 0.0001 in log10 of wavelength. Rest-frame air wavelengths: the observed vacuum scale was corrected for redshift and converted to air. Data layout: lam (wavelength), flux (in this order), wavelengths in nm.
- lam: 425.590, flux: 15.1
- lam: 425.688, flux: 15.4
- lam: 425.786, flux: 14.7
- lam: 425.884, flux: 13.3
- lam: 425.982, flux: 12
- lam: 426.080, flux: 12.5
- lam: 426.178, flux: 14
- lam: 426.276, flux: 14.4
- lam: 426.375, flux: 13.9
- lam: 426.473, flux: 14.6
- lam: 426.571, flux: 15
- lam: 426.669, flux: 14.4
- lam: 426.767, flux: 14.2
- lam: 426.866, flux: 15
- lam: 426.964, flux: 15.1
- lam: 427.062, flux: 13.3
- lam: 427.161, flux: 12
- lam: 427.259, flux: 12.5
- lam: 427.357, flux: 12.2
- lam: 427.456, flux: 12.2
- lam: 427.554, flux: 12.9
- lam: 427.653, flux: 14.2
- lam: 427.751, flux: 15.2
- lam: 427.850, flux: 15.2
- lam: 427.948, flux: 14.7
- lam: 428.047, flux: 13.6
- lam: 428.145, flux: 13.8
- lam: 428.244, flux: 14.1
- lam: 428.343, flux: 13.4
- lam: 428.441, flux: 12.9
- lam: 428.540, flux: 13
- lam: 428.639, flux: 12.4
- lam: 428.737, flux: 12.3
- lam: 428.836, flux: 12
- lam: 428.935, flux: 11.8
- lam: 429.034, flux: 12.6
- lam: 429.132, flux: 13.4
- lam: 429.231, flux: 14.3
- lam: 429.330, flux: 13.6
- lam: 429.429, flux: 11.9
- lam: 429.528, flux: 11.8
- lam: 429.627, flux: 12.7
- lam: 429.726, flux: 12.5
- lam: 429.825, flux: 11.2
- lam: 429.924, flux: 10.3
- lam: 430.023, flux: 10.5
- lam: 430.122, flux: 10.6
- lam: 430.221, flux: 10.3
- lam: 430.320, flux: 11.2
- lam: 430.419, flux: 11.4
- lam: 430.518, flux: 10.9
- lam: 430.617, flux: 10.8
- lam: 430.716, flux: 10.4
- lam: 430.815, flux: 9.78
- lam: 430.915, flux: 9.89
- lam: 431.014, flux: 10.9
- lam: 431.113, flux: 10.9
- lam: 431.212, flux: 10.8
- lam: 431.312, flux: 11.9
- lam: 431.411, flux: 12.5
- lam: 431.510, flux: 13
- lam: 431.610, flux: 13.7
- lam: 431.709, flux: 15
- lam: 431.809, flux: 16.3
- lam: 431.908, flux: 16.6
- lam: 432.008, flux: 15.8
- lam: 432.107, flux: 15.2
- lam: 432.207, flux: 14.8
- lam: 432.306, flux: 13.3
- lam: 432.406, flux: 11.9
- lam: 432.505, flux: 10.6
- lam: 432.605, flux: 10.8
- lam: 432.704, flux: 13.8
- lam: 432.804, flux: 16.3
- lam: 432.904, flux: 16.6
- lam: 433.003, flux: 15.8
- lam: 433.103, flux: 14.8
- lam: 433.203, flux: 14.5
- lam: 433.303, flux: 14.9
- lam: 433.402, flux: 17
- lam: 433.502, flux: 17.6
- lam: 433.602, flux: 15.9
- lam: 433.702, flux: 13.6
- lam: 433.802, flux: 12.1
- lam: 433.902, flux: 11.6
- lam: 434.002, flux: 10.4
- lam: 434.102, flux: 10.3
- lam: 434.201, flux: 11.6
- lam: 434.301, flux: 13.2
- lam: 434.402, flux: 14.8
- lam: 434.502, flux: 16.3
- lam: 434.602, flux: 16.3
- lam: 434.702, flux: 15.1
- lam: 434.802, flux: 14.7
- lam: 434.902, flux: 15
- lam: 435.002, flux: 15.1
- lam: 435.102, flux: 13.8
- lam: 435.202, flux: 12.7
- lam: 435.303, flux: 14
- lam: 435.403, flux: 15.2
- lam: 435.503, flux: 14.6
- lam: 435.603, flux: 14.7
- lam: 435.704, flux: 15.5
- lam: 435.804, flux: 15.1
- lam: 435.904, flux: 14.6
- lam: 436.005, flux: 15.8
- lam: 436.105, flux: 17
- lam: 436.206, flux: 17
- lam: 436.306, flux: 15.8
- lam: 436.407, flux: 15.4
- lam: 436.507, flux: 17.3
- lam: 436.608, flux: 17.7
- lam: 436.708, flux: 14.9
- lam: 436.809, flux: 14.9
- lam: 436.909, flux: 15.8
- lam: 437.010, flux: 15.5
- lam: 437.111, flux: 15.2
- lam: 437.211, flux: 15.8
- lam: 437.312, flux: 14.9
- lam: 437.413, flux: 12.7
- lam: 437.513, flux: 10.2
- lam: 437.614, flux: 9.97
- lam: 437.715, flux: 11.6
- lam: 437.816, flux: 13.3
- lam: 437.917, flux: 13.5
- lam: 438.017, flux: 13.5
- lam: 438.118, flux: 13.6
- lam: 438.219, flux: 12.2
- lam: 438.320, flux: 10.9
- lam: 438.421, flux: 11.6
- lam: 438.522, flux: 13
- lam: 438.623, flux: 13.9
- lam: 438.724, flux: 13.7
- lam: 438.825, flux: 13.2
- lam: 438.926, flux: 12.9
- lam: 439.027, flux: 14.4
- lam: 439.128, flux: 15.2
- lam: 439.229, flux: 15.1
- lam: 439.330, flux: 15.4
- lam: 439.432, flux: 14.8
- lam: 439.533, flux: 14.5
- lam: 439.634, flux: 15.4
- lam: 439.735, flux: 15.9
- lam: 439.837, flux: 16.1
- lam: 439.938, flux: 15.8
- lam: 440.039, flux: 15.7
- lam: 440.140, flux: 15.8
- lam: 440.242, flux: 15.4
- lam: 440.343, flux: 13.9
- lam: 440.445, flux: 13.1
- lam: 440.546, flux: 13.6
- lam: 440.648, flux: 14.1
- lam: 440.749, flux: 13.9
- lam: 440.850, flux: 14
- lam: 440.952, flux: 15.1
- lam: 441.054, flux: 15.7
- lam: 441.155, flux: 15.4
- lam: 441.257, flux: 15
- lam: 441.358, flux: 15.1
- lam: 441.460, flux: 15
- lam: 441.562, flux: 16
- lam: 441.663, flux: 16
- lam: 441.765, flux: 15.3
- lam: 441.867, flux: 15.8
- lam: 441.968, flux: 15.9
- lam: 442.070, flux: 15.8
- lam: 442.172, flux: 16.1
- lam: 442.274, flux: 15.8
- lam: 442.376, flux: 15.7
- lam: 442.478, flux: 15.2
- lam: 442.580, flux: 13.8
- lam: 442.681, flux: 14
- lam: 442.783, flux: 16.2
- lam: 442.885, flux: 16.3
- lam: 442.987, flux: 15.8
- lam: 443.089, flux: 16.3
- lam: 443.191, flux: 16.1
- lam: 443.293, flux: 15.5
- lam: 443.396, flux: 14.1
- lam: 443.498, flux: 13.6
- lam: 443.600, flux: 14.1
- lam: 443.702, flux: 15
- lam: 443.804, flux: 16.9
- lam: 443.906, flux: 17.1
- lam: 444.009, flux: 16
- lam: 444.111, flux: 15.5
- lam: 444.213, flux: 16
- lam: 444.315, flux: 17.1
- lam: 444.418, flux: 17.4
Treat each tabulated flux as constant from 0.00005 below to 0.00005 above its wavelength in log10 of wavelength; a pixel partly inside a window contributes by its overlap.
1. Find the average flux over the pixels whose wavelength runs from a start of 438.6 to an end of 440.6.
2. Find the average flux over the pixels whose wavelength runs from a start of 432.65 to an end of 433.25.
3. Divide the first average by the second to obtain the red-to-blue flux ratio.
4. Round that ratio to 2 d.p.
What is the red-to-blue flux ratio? 0.96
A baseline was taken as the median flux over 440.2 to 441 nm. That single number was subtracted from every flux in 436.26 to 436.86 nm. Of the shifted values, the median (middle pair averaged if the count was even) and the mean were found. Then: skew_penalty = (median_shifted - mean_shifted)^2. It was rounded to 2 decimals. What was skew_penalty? 0.16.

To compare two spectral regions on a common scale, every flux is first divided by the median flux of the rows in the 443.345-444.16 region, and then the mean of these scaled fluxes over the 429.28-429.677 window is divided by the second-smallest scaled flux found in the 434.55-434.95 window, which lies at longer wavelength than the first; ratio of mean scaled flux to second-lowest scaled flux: 0.83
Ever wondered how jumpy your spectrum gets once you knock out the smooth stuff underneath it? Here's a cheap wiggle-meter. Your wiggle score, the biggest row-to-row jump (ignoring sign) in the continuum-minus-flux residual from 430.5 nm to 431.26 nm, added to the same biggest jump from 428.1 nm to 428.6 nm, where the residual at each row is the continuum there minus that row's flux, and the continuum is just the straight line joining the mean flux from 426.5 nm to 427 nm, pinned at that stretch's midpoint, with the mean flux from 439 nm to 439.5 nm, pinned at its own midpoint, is 1.7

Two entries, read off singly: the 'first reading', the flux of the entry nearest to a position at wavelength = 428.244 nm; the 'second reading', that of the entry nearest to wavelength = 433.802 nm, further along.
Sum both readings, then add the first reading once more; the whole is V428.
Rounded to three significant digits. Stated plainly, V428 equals 40.3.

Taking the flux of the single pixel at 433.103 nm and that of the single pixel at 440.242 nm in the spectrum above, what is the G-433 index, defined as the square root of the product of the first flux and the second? 15.1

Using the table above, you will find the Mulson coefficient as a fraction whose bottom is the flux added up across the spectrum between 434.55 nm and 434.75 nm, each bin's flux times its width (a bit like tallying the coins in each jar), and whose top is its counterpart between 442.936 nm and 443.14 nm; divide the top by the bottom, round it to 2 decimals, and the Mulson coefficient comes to 1.04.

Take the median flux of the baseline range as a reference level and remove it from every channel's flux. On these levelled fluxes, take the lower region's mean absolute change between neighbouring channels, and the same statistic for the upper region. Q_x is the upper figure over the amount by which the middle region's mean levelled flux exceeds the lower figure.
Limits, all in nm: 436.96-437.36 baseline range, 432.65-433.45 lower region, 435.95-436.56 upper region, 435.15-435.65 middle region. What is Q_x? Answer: -0.43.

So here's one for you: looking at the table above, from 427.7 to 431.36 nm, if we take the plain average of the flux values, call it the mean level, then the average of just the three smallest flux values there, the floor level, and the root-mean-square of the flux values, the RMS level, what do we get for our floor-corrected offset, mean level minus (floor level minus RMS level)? 14.4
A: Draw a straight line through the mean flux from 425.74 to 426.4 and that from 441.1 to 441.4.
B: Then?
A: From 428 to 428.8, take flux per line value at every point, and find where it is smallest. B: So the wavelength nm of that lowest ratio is 428.737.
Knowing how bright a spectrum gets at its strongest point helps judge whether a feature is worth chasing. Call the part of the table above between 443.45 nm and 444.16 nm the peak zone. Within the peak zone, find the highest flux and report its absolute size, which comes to 17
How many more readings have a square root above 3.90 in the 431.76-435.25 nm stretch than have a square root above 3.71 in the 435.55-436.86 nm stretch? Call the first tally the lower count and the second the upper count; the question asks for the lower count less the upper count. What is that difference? -2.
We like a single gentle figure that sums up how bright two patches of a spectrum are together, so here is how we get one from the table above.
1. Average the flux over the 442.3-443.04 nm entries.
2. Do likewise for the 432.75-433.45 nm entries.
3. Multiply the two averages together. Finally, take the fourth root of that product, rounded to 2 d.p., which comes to 3.94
